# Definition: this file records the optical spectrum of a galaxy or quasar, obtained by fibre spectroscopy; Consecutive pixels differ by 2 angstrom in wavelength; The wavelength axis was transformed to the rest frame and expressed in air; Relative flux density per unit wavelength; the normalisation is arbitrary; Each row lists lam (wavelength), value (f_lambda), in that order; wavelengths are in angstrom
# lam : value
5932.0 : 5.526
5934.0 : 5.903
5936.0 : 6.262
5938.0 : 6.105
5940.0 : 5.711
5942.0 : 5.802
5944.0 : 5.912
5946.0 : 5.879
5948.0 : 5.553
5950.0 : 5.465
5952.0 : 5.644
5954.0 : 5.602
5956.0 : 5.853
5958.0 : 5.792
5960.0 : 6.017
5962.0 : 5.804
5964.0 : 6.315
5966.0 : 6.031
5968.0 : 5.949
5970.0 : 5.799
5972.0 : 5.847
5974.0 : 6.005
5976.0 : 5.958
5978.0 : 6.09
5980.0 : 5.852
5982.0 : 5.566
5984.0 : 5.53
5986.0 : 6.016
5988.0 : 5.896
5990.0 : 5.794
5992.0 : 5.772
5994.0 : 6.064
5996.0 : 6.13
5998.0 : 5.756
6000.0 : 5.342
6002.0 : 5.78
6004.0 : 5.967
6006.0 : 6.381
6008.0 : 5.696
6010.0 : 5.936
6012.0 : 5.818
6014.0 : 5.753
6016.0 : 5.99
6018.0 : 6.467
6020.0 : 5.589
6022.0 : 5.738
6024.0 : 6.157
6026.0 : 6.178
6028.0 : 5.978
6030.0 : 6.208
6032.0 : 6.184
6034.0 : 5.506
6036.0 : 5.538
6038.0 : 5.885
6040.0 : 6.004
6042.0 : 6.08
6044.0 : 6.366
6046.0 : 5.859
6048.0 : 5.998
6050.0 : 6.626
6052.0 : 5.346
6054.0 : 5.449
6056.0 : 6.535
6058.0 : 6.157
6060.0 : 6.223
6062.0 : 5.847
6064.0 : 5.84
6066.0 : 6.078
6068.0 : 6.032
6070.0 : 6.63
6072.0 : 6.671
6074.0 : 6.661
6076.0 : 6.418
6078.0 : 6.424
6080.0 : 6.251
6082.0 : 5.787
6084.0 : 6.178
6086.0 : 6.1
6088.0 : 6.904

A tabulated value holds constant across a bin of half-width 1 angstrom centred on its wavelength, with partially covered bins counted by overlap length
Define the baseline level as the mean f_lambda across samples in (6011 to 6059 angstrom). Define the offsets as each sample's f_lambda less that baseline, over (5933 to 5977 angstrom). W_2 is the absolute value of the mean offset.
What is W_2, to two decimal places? 0.10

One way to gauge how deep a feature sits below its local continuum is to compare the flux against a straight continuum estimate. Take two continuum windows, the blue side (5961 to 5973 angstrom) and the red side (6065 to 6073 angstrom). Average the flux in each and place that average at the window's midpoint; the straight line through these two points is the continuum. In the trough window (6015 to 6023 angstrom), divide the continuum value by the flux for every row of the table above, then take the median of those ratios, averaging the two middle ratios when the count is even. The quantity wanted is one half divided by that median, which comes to 0.476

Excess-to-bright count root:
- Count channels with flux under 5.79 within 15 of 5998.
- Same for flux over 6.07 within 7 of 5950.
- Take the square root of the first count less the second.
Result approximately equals 2.4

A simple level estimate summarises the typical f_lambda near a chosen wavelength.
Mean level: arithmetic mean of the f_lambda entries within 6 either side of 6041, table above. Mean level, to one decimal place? 6.0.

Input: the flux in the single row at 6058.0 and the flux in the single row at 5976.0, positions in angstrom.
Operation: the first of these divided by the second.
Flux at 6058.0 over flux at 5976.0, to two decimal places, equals 1.03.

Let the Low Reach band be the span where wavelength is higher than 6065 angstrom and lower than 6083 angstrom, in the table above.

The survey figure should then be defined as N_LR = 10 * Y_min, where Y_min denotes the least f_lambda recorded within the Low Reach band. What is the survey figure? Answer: 57.9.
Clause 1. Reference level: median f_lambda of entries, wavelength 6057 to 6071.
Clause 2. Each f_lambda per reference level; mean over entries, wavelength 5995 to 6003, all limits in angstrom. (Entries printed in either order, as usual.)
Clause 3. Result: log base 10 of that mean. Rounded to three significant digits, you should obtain -0.0239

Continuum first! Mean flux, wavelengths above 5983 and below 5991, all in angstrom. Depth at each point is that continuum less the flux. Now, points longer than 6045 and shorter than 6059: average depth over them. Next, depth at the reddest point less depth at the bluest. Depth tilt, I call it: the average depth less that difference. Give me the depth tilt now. 0.11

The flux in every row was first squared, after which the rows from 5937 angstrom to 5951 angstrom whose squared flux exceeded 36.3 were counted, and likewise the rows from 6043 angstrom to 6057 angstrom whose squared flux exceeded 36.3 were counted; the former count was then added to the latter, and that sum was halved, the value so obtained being 2.0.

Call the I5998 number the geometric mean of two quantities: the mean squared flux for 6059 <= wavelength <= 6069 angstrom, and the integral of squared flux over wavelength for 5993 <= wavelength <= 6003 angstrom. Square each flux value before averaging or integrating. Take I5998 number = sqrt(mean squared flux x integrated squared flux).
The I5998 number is 111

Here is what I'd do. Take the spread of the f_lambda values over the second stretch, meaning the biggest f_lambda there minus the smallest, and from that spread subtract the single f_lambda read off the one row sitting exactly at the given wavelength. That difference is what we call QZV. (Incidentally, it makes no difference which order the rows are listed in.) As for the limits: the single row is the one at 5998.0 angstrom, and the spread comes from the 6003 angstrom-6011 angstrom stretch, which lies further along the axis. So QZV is -5.07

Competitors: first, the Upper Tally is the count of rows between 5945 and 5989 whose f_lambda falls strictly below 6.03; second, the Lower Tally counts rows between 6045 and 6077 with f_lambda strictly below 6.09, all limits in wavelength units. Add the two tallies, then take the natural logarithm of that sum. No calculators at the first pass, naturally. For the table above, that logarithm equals 3.30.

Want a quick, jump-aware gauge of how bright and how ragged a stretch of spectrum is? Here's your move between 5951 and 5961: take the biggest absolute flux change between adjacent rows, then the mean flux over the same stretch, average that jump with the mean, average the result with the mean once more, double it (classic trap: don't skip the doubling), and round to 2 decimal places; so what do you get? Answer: 8.80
